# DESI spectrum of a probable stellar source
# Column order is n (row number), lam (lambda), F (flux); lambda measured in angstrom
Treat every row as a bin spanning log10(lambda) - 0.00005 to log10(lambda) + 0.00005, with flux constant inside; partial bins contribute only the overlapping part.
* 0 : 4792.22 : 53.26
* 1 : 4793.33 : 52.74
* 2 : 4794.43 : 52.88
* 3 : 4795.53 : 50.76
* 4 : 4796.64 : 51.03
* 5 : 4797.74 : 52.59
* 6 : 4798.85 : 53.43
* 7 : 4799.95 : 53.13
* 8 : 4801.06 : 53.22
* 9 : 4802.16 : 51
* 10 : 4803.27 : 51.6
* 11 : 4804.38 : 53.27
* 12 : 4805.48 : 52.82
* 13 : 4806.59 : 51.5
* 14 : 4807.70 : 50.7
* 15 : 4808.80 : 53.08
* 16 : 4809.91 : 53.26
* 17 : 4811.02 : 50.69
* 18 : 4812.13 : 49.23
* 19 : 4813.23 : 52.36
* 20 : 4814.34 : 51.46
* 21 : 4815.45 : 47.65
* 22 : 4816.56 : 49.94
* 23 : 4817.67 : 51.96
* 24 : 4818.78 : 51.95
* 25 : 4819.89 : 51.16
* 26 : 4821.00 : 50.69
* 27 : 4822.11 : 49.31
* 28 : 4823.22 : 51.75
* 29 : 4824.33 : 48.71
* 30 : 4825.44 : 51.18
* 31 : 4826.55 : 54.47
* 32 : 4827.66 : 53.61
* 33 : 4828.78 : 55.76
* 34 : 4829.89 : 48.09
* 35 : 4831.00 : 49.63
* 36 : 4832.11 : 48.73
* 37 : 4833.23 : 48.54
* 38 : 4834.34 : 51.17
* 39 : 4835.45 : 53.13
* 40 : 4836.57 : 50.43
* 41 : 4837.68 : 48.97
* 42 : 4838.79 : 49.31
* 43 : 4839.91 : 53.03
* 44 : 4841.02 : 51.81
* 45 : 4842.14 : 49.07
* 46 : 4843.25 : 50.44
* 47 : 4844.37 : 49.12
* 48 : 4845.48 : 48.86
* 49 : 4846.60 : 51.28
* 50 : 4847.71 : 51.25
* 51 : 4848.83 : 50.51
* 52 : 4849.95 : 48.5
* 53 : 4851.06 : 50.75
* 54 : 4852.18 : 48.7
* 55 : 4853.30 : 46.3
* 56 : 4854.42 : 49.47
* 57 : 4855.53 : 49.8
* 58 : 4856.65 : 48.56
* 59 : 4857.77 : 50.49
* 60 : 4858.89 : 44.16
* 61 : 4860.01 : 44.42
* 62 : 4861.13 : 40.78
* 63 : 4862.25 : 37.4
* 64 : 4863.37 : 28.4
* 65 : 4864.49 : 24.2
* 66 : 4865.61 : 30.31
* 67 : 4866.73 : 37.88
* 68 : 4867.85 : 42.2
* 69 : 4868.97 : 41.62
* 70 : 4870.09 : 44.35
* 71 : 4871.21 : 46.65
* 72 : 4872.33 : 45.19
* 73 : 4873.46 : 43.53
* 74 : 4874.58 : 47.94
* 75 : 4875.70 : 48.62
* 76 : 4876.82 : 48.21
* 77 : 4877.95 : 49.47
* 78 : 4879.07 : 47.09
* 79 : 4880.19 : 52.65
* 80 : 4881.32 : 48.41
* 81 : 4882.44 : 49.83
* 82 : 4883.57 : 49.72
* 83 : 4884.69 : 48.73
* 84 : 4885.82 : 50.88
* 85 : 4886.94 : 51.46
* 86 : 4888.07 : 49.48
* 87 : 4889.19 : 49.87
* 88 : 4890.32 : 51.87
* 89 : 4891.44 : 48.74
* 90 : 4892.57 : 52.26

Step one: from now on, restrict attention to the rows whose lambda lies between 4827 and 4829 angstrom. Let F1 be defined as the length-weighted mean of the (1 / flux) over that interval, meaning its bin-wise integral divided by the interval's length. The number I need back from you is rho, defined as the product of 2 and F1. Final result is 0.0366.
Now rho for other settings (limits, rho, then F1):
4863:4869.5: 0.0610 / 0.0305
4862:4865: 0.0702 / 0.0351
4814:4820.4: 0.0395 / 0.0197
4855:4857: 0.0406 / 0.0203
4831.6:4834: 0.0409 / 0.0204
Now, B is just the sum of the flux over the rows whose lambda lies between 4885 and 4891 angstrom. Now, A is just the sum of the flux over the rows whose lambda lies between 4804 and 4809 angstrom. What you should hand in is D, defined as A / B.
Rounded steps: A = 261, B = 254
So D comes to 1.03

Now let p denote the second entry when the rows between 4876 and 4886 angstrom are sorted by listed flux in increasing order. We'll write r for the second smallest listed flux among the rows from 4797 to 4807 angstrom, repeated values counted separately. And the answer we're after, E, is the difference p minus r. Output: -3.3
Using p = 48.21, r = 51.5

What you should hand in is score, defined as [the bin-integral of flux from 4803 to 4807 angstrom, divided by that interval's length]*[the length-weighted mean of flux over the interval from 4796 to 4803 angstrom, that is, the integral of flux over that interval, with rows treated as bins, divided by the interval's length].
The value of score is 2739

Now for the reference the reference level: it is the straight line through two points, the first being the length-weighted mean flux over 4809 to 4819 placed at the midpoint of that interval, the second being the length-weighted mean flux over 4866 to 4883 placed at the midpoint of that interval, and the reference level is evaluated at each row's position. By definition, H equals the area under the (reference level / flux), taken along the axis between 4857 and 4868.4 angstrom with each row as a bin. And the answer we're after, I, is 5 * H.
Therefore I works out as 74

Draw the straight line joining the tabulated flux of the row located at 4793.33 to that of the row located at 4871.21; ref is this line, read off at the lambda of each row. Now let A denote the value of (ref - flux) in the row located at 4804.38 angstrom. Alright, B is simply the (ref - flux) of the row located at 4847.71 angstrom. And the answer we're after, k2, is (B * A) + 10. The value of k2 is 14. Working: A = -1.4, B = -2.8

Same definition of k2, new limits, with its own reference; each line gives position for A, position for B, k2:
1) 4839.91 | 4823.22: 15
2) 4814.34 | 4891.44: 11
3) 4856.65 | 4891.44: 13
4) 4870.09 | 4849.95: 10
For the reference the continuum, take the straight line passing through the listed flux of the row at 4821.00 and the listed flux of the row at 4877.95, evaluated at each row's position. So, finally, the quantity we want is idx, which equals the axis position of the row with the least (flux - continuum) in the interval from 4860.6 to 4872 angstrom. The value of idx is 4864.49 angstrom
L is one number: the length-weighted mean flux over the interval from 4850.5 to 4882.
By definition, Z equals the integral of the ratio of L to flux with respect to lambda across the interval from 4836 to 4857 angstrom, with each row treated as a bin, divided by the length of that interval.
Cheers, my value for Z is 0.89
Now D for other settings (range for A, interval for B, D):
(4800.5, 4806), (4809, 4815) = 1.02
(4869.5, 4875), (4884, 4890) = 0.91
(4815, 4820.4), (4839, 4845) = 1.00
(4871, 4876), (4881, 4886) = 0.94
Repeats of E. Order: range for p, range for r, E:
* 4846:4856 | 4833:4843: -0.5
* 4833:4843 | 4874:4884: 1.0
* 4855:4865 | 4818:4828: -20.9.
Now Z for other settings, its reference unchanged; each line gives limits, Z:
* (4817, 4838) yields 0.87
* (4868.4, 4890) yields 0.92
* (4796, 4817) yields 0.86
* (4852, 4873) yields 1.09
